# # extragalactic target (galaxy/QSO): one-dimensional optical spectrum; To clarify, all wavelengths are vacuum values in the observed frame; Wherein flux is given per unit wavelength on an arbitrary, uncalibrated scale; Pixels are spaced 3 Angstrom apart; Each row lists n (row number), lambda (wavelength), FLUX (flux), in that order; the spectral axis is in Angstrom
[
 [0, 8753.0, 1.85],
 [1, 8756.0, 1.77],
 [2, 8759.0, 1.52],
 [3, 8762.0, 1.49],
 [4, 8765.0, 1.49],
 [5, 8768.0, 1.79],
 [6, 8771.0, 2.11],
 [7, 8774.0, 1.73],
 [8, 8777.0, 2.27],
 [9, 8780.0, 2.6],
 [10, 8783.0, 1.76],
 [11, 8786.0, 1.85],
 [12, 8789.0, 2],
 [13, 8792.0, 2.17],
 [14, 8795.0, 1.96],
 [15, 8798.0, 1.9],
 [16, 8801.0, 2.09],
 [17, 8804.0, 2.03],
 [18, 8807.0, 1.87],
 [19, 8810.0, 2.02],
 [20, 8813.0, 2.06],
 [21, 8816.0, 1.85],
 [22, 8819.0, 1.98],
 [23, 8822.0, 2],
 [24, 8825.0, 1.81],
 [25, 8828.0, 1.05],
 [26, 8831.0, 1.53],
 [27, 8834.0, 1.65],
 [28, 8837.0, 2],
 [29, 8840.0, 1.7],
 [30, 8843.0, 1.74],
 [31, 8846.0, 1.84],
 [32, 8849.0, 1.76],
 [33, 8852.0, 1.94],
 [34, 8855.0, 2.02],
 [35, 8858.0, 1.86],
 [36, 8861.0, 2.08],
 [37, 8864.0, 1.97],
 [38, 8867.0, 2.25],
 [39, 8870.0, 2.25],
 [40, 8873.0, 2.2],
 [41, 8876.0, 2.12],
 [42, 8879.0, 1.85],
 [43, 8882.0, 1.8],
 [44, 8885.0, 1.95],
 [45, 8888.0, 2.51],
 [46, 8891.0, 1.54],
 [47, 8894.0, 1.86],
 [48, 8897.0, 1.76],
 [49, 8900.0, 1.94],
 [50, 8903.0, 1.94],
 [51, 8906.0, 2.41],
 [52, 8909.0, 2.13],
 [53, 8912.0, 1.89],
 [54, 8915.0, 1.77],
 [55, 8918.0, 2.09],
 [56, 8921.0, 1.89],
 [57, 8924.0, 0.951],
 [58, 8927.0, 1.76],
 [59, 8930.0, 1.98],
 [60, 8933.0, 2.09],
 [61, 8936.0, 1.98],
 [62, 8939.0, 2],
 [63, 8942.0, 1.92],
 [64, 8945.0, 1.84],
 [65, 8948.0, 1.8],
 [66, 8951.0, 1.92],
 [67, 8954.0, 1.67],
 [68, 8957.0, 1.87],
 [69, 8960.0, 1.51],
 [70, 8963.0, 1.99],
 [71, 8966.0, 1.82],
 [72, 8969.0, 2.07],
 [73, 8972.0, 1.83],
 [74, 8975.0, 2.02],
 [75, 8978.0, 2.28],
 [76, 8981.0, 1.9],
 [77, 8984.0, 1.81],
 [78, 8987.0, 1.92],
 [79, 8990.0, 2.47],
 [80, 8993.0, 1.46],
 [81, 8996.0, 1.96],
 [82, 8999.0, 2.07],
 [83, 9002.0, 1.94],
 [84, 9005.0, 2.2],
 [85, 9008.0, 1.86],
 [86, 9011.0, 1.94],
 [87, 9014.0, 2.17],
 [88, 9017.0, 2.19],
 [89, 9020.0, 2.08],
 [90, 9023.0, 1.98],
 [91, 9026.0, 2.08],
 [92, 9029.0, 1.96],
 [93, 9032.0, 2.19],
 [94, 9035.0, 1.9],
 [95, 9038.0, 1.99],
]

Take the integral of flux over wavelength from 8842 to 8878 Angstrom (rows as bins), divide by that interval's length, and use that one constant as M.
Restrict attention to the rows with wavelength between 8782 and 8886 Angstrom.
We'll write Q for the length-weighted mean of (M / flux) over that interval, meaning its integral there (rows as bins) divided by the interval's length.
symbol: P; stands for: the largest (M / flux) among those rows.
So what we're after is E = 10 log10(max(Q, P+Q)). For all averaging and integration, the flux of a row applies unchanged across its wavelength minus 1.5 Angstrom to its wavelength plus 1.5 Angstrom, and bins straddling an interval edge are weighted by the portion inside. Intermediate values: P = 1.91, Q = 1.067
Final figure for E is 4.7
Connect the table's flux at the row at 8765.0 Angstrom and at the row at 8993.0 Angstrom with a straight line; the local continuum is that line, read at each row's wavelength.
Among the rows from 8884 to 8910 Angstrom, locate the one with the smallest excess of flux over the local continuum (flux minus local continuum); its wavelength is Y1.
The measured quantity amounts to 8891.0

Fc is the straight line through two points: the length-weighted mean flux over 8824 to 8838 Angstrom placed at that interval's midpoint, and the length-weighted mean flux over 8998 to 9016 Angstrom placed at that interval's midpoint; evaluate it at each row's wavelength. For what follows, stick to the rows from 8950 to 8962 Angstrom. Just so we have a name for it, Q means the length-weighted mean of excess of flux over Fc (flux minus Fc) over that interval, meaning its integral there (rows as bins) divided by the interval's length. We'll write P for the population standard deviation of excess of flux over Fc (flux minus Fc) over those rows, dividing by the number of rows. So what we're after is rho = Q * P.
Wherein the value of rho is -0.03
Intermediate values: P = 0.17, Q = -0.16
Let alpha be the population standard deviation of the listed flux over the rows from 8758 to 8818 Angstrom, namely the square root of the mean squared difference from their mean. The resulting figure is 0.263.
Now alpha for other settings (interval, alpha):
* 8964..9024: 0.207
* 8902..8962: 0.278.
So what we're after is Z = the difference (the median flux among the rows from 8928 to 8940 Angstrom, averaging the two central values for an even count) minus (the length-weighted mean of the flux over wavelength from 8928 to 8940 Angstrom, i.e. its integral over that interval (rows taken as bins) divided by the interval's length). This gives -0.01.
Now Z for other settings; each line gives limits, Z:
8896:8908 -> -0.09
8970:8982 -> -0.05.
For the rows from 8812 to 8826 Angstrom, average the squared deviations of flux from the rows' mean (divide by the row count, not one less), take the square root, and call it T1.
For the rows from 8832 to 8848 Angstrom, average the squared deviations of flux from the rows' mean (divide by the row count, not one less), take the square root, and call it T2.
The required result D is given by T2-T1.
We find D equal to 0.03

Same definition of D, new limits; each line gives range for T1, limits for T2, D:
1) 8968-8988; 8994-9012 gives -0.04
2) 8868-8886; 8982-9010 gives 0.09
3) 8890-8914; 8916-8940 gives 0.11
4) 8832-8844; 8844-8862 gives -0.03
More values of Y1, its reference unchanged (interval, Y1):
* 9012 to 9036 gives 9035.0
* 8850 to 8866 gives 8858.0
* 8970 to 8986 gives 8984.0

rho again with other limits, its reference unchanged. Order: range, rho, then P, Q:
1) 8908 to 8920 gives 0.02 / 0.15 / 0.16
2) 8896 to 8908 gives 0.06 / 0.23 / 0.26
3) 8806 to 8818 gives 0.04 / 0.09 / 0.42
